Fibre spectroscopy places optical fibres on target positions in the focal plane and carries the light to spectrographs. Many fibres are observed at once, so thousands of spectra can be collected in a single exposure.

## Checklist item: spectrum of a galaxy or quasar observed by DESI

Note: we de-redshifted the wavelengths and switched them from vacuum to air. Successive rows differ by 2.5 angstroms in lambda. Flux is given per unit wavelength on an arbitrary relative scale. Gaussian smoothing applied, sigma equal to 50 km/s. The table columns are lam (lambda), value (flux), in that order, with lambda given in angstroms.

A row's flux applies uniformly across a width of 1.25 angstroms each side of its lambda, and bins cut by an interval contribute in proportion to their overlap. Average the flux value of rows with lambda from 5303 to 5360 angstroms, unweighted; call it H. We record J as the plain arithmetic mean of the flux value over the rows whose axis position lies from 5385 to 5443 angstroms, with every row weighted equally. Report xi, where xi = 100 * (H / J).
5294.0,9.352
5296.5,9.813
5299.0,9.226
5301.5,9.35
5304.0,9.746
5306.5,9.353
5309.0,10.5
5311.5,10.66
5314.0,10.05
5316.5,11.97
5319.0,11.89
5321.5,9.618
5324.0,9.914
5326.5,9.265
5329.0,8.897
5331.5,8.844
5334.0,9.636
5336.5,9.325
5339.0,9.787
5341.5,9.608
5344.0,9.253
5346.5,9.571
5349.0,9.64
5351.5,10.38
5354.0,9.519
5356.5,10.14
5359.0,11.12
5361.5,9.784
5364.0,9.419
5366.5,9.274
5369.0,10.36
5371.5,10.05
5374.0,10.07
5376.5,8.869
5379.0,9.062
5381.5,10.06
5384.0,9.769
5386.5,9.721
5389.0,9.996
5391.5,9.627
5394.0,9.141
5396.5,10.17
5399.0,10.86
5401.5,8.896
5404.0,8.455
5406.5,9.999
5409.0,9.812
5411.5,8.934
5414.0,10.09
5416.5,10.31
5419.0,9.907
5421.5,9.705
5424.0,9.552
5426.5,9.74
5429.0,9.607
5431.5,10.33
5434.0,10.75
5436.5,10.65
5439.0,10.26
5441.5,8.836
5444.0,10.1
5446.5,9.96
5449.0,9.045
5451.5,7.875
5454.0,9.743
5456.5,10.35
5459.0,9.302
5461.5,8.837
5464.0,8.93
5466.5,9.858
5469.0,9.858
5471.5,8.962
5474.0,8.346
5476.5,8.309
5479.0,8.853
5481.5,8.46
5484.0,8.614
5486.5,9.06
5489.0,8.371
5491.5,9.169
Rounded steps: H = 9.9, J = 9.80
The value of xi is 101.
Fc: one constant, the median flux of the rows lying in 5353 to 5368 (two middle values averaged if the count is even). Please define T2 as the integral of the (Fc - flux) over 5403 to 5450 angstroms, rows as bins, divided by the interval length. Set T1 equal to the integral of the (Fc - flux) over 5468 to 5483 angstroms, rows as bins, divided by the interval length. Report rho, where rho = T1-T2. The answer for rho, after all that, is 1.03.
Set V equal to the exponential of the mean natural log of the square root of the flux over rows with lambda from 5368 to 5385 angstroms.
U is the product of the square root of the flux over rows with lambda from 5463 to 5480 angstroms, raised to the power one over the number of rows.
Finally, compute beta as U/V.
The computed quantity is 0.96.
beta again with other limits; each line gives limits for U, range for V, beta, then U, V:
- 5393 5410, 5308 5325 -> 0.95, 3.096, 3.259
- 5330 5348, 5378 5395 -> 0.99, 3.070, 3.101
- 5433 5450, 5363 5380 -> 1.02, 3.149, 3.094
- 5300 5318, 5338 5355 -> 1.03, 3.194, 3.110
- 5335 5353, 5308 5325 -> 0.95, 3.106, 3.259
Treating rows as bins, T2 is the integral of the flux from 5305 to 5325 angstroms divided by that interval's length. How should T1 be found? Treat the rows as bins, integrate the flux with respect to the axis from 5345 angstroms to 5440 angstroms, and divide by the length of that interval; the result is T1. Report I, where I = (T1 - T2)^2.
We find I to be 0.44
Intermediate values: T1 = 9.83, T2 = 10.5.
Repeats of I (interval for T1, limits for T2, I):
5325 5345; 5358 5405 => 0.15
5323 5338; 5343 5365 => 0.33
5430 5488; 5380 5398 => 0.19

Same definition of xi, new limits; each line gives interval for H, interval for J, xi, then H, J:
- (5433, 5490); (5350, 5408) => 95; 9.3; 9.77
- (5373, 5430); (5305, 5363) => 97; 9.7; 9.94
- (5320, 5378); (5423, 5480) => 102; 9.7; 9.48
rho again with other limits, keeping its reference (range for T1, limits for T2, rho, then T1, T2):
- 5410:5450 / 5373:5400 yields -0.12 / -0.2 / -0.09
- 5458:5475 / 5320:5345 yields 0.28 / 0.5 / 0.21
